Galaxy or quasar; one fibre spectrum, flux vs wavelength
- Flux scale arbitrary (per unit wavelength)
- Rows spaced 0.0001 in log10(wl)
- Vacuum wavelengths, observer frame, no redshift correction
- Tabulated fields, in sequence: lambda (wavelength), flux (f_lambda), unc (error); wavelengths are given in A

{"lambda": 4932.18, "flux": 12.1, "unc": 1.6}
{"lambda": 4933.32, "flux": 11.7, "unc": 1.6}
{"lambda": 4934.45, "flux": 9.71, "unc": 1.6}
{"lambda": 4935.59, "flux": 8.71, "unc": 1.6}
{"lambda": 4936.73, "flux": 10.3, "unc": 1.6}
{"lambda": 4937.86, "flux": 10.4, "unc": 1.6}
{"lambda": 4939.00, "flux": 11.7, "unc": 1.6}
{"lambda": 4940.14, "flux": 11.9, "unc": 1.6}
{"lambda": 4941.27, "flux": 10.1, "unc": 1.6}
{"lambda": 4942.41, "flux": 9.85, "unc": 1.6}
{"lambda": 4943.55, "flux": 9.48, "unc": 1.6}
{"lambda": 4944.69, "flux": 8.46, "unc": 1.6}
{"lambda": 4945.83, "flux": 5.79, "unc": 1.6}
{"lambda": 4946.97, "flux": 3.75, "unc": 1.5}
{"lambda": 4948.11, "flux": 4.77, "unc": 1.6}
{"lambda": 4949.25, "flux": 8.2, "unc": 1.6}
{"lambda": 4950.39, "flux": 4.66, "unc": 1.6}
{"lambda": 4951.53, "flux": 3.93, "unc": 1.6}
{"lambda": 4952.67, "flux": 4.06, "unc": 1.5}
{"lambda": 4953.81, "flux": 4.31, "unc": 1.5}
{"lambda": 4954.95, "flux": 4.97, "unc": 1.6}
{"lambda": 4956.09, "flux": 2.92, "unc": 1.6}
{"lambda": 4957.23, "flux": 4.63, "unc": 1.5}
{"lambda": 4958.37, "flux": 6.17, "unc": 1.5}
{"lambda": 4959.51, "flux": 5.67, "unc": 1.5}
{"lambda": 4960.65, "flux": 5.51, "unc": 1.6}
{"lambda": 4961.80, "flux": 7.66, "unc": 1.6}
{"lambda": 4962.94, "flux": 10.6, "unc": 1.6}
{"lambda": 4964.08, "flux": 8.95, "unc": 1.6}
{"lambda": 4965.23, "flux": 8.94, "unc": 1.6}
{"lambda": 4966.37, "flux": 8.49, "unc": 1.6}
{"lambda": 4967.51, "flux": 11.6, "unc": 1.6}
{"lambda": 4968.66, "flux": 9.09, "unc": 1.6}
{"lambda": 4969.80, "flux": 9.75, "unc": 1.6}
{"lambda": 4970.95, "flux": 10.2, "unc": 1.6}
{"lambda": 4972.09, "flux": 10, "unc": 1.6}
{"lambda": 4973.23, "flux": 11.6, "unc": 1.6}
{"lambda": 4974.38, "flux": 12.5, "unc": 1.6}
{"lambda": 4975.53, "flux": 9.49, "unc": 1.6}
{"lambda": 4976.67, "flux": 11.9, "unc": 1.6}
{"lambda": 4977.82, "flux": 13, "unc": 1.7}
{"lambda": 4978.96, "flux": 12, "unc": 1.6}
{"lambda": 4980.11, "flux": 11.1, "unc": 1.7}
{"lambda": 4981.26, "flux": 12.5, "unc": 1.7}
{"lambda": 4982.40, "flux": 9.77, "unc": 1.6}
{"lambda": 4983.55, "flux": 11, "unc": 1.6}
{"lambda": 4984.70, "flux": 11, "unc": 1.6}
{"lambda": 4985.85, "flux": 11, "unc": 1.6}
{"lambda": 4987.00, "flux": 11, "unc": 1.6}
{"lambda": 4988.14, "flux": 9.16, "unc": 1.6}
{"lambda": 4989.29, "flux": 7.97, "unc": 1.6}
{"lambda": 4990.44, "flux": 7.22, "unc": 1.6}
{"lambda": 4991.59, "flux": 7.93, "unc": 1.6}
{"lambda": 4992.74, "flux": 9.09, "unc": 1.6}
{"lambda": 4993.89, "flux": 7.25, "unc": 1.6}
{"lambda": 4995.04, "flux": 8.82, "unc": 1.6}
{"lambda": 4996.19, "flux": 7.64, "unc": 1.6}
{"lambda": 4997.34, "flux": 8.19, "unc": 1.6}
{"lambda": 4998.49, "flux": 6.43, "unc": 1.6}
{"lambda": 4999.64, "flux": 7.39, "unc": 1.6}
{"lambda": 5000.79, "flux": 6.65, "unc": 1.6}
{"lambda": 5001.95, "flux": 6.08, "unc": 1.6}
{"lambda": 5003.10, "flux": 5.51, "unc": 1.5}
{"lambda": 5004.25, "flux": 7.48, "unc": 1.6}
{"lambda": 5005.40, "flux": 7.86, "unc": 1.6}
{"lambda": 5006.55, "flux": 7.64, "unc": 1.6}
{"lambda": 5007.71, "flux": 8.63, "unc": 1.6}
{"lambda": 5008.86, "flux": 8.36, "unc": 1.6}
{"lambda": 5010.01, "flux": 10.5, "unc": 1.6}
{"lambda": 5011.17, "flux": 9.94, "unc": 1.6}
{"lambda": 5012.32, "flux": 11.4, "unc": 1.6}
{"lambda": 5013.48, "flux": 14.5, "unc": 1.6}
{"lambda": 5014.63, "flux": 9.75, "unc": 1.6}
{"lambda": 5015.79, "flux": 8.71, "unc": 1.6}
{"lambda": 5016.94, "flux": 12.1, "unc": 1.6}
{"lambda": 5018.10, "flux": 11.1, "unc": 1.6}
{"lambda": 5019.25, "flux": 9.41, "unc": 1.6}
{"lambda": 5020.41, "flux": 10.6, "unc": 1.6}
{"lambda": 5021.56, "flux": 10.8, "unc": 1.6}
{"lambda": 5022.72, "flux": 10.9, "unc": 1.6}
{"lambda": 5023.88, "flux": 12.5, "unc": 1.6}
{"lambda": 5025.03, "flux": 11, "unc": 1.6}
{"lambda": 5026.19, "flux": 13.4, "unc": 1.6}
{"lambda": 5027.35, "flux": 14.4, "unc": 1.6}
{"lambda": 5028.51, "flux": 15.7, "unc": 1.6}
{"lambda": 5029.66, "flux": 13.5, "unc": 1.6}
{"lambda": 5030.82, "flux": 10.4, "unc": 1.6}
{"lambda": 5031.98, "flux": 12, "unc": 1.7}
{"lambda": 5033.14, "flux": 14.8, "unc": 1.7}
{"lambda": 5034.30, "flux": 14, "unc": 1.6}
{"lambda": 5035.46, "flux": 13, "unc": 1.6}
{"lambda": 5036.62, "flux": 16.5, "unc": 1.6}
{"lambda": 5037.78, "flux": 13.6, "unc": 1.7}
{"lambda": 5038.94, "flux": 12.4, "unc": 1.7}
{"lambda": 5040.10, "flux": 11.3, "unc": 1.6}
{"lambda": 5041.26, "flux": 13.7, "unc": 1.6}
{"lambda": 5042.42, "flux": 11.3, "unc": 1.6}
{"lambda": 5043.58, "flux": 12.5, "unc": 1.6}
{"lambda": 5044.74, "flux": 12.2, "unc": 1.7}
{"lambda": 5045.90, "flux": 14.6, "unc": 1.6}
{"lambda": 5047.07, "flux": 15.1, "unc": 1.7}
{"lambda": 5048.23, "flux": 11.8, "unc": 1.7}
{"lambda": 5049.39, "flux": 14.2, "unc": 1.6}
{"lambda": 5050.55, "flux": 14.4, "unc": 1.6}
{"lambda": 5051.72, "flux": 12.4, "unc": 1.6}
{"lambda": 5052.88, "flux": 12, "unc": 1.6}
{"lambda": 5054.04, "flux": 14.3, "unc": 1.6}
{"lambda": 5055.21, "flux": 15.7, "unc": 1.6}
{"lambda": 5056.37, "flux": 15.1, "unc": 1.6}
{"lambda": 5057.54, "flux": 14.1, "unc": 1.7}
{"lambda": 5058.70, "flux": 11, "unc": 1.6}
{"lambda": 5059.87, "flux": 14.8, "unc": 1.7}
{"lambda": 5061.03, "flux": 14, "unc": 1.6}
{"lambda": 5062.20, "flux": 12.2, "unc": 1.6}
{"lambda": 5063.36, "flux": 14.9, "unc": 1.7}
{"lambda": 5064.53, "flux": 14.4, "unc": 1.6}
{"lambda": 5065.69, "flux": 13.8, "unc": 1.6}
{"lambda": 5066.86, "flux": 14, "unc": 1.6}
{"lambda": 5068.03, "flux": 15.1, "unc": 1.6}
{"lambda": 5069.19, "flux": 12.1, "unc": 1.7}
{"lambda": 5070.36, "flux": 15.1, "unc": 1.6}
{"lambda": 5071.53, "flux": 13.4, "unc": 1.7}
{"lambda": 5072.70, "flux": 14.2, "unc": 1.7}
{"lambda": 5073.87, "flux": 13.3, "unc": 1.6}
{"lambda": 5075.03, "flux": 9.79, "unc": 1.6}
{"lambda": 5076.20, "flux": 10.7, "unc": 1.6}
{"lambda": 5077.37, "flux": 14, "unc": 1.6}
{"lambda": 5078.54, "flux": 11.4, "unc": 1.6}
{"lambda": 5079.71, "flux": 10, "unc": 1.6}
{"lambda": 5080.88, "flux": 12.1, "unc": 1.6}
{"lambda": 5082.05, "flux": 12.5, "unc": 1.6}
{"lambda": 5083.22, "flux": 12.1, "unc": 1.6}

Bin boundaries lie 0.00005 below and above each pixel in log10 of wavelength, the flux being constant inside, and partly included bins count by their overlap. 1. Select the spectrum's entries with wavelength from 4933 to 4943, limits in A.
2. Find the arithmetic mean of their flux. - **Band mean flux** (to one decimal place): 10.5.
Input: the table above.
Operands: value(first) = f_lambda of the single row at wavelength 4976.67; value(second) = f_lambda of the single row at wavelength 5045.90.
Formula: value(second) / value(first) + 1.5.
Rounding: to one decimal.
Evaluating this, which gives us 2.7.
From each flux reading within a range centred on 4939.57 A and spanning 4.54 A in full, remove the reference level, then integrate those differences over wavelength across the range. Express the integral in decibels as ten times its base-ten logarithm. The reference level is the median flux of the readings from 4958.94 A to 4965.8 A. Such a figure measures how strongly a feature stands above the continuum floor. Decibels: 11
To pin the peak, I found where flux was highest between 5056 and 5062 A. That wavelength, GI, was 5056.37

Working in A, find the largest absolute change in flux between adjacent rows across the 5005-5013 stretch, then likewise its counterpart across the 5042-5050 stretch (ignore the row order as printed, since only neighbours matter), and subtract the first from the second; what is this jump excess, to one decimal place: 1.2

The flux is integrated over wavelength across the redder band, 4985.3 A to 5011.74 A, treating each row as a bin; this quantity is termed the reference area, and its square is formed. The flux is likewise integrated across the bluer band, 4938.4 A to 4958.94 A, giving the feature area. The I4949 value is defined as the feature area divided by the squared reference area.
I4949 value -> 0.0029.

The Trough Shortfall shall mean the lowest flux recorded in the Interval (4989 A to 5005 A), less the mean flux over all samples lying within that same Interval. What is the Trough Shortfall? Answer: -1.89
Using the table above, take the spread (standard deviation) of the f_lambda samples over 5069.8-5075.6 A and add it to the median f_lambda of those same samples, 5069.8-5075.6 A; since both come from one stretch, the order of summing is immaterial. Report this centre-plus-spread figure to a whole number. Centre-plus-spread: 15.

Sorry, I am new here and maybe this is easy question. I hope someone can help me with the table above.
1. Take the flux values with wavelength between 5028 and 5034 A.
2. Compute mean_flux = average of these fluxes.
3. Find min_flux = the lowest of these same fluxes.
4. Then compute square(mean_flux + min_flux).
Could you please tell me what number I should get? 561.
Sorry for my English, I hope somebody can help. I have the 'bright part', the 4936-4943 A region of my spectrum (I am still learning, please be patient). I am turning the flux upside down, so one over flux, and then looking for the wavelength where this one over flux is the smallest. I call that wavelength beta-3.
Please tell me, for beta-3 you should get 4940.14 A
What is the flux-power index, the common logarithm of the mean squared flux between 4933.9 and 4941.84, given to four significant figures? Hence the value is 2.039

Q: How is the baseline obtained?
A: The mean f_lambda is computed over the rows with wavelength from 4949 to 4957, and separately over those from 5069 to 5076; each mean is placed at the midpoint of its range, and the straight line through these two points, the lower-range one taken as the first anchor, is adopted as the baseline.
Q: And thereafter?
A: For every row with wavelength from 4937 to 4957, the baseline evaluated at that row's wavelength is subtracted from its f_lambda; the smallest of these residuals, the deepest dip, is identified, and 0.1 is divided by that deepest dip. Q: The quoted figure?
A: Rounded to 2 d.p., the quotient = -0.05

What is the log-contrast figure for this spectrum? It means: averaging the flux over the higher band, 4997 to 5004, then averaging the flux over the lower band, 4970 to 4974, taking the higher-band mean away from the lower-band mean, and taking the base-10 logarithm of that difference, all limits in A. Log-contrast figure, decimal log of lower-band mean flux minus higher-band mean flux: 0.6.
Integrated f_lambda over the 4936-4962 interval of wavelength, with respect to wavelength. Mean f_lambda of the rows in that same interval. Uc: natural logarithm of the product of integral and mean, 7.1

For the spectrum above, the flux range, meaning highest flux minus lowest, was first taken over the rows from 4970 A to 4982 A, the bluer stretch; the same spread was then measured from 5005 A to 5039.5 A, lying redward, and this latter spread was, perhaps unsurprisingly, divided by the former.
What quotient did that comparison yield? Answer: 2.5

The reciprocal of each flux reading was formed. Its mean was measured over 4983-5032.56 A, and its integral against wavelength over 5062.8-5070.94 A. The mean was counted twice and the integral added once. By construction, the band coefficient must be 0.8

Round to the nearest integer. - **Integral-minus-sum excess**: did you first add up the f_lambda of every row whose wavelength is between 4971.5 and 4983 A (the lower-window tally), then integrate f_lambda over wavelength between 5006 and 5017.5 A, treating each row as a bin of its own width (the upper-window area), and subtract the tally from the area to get 3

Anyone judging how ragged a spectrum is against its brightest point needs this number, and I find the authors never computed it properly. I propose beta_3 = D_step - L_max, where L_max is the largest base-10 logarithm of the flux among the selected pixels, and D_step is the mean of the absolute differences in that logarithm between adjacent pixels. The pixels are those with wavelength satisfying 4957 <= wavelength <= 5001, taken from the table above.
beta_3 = -1.05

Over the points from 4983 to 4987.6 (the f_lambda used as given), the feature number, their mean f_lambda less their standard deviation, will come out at 11.0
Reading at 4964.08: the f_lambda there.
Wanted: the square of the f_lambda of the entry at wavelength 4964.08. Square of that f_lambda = 80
